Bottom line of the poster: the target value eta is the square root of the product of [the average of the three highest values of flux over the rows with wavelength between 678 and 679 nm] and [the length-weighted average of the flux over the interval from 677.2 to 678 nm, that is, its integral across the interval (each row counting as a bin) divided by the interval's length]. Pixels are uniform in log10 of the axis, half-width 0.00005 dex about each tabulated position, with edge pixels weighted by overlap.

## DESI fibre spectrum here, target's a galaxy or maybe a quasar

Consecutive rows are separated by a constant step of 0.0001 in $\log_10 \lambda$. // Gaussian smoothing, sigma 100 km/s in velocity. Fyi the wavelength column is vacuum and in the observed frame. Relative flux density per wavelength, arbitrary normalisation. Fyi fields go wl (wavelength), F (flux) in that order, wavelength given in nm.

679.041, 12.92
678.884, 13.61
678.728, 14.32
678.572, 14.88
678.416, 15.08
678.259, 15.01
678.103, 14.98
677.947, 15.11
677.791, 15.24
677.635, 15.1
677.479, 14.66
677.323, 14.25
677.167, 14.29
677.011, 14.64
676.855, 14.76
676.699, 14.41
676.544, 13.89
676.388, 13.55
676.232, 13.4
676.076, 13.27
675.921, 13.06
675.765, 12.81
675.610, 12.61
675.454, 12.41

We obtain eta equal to 14.9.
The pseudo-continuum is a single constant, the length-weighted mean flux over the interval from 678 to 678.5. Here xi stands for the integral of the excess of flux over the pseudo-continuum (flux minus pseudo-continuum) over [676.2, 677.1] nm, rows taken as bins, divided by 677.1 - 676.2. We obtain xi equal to -0.9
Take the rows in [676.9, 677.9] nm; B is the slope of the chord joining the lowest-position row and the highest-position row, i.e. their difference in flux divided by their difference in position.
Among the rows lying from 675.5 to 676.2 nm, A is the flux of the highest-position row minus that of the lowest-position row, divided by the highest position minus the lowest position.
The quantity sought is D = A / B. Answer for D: 1.8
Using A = 1.4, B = 0.8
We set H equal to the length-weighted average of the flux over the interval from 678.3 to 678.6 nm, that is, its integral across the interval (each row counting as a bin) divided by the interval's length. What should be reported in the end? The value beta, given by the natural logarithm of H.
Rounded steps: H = 15.0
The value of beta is 2.71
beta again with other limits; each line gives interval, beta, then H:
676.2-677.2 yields 2.65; 14.2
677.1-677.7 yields 2.68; 14.6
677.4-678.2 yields 2.71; 15.0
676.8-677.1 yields 2.69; 14.7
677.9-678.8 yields 2.70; 14.9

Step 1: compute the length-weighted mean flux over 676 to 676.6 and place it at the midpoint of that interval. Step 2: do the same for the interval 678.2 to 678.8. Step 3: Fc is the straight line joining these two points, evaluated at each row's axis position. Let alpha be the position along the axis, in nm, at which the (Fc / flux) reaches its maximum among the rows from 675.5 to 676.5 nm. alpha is 675.610 nm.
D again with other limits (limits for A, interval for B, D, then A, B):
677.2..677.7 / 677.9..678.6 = -7.4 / 2.7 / -0.4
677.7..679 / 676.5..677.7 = -1.3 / -1.5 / 1.1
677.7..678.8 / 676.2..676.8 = -0.5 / -1.0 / 2.2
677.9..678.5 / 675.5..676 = 0.0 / -0.1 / 1.4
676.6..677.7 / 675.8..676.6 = 0.6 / 0.7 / 1.3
